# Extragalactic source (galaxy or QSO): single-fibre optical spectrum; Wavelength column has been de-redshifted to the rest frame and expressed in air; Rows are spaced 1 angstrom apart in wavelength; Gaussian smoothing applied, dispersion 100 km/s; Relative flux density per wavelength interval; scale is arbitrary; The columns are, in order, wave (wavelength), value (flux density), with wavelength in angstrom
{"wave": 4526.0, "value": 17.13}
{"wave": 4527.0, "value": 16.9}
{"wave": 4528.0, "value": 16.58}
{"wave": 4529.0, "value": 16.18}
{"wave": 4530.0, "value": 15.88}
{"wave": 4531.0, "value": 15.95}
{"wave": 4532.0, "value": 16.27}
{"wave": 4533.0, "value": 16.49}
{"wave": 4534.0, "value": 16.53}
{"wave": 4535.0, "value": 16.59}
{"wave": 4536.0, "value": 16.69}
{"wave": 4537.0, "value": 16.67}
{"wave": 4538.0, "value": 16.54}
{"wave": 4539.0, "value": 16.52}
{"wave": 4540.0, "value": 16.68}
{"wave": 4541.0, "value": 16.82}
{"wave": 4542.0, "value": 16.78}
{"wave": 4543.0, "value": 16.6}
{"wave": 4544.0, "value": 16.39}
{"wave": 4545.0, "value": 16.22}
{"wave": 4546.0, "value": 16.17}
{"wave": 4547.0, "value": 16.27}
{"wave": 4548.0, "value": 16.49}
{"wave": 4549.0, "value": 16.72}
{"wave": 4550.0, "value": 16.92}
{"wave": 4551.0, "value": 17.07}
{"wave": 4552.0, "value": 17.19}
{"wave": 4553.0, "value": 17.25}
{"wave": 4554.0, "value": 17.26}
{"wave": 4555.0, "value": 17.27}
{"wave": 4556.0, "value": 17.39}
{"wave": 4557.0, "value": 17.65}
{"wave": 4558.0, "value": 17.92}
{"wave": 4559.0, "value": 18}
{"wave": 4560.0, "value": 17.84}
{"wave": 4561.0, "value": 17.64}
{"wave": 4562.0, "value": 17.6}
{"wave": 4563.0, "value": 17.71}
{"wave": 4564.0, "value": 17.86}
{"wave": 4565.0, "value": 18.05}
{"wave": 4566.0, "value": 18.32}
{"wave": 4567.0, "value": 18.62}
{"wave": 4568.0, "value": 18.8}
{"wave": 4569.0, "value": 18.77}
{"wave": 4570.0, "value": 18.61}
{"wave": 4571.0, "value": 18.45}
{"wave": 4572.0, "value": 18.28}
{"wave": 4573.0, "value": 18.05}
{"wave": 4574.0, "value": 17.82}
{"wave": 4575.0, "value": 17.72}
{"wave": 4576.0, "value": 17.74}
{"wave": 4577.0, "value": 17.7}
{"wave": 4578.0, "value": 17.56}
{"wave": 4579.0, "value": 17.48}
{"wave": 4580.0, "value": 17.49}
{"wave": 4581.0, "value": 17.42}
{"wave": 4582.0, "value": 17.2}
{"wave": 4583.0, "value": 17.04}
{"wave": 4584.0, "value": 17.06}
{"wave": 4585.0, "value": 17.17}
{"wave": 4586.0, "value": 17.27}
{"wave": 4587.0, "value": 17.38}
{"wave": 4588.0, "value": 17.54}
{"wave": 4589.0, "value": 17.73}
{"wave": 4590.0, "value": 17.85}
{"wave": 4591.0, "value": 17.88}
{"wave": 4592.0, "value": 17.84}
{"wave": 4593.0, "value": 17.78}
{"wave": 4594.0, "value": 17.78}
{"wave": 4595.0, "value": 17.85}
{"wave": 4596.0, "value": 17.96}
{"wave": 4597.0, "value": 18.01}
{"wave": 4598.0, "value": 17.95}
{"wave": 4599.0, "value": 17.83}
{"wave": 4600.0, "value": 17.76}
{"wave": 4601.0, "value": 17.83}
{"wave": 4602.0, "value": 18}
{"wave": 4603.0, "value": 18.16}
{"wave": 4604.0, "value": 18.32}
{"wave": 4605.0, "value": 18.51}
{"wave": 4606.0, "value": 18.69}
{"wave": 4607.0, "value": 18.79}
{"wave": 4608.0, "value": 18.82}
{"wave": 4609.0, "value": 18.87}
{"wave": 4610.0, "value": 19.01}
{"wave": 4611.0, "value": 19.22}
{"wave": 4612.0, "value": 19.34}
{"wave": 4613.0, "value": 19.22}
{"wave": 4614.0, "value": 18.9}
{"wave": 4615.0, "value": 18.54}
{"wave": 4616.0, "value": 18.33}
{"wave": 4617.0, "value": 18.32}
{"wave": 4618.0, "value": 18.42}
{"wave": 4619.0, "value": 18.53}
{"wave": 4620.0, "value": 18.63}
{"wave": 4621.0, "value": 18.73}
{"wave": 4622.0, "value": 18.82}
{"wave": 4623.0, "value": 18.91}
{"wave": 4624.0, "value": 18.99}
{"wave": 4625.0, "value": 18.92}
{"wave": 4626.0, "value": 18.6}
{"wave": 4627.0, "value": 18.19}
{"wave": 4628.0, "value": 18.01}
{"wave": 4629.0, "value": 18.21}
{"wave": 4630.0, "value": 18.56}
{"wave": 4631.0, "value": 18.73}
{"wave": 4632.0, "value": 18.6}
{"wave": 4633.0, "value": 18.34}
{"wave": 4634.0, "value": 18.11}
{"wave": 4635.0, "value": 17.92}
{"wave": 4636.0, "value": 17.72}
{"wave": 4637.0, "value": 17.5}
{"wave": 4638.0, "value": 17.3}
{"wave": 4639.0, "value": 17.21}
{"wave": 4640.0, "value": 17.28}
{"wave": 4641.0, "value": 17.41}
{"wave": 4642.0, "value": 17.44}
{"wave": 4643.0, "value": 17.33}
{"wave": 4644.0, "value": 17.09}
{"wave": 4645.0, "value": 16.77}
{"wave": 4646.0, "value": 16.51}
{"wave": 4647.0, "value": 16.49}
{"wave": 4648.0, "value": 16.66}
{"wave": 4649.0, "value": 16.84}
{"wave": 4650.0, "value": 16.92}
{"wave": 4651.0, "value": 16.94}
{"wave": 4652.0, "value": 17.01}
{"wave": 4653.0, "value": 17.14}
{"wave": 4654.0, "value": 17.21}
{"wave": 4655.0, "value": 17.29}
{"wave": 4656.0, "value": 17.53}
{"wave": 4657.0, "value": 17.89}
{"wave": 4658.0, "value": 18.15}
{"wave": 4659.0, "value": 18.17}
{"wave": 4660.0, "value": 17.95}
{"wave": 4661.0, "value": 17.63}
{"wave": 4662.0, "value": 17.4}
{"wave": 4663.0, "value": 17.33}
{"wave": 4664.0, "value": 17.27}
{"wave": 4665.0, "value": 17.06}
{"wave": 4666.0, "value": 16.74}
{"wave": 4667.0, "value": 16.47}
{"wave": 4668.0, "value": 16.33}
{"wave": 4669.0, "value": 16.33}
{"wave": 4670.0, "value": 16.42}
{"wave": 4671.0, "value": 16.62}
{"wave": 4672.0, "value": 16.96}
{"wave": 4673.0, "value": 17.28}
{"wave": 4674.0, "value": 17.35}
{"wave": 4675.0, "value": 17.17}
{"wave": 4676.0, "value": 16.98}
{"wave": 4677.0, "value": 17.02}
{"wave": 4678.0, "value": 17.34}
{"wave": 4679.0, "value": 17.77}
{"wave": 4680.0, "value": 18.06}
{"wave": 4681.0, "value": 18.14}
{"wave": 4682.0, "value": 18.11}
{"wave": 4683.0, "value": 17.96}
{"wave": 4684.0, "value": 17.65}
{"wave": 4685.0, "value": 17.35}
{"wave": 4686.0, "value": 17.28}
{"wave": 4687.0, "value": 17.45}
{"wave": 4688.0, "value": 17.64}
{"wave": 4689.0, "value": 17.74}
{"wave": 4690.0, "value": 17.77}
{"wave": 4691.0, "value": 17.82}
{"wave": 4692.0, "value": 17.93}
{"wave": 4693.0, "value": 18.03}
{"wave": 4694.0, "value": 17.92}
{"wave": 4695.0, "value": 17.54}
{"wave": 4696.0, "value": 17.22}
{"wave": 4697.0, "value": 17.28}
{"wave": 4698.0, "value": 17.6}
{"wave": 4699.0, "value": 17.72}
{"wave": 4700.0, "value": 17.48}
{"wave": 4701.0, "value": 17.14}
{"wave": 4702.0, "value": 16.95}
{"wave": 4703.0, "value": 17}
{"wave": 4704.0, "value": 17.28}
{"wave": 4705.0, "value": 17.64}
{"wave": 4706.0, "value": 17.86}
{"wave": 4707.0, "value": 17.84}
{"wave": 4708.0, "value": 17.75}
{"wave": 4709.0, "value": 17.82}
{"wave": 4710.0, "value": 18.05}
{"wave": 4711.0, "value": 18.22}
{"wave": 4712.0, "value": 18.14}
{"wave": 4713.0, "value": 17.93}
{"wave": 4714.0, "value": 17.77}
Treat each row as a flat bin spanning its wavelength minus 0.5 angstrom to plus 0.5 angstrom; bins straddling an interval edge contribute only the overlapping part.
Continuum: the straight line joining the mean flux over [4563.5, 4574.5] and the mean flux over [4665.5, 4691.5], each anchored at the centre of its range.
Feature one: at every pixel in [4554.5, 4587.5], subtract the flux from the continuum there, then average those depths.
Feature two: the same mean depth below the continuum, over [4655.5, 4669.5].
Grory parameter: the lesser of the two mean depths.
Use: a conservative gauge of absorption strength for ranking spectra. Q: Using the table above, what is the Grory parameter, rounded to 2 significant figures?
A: 0.15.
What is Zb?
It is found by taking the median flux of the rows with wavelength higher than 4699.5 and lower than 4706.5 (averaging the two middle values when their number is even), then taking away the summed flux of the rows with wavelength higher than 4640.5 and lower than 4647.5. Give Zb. -102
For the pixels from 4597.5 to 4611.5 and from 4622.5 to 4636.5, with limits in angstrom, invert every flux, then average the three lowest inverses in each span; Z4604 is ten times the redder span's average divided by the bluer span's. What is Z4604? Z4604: 10.0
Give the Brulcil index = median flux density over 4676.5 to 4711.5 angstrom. 17.7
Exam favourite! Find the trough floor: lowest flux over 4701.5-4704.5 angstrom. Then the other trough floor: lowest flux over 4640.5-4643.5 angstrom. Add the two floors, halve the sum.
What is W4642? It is 17.1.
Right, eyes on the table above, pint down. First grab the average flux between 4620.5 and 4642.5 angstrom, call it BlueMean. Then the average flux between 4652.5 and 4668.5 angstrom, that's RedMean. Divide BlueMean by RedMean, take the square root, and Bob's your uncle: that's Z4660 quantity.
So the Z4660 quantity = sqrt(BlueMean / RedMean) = 1.02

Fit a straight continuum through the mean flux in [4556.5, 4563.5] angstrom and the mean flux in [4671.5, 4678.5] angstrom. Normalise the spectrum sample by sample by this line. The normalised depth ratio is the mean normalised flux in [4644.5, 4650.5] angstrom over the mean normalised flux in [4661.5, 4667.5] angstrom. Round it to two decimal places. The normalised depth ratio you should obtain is 0.97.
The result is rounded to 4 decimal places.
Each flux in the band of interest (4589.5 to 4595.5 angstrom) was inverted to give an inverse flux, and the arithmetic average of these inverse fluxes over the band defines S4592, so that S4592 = 0.0561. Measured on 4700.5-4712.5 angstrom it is 0.0567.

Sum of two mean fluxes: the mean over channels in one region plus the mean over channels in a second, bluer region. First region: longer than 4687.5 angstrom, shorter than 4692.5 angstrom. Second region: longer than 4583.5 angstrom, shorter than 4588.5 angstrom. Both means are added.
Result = 35.1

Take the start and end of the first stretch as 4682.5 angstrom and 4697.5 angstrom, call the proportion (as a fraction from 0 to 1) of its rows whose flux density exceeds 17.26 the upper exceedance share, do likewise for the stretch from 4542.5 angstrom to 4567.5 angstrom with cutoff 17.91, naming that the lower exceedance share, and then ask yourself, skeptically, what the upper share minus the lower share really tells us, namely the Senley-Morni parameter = 0.7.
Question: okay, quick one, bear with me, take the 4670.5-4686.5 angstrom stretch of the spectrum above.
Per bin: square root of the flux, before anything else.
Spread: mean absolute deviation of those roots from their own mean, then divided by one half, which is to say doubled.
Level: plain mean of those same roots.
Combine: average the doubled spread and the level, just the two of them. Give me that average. 2.13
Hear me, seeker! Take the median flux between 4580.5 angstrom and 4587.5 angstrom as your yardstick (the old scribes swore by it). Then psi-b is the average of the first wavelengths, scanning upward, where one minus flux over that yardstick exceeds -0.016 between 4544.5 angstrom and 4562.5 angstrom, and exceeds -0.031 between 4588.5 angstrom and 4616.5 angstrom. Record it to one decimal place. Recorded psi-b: 4567.0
